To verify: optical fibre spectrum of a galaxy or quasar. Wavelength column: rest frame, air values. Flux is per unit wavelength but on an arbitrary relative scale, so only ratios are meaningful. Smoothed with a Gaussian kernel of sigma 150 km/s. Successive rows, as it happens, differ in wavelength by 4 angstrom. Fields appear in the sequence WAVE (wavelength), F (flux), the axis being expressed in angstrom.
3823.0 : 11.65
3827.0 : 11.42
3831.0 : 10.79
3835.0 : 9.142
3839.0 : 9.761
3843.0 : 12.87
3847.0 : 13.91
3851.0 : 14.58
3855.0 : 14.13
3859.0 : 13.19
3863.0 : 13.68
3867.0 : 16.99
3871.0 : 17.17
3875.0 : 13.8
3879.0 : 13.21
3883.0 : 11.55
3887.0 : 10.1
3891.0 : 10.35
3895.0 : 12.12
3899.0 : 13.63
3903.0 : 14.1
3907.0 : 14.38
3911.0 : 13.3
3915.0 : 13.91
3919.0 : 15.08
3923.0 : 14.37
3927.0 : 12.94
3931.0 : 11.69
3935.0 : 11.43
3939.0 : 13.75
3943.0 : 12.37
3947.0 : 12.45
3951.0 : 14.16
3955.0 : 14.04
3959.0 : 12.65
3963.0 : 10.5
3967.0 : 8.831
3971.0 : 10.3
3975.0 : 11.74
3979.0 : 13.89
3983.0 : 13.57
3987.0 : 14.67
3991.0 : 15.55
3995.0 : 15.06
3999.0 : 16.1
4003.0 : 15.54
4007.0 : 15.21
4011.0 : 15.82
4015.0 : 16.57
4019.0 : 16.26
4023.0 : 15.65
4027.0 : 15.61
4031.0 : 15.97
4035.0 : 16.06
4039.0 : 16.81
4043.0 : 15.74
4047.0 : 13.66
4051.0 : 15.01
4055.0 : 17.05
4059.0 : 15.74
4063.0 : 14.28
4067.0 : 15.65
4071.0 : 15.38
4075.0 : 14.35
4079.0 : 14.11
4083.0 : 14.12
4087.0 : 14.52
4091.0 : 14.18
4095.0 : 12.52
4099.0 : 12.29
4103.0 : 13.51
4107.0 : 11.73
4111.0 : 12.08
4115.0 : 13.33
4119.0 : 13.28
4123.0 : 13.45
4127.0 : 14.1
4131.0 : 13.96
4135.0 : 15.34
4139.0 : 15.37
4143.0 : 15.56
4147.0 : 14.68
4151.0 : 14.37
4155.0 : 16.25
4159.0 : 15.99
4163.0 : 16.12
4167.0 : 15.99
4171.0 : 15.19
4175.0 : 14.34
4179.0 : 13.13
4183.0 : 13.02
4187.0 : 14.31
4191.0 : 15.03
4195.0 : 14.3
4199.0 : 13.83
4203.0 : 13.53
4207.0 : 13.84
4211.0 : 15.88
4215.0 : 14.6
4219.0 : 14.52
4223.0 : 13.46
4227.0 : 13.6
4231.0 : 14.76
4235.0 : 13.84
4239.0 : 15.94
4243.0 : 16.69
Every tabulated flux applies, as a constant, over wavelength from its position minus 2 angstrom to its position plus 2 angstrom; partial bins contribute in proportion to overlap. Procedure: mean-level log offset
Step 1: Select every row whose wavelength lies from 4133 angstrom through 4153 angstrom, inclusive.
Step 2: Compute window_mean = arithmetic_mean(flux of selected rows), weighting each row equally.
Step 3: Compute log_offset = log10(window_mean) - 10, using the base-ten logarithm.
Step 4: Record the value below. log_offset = -8.82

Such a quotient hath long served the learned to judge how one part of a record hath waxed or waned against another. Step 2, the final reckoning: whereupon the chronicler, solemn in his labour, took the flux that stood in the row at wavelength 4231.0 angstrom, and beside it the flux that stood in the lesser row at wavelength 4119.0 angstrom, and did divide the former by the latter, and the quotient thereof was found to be 1.11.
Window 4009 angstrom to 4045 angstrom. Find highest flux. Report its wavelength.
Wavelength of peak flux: 4039.0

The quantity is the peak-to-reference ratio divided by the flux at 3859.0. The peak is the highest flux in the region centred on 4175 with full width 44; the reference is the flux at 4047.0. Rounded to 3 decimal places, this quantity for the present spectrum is 0.090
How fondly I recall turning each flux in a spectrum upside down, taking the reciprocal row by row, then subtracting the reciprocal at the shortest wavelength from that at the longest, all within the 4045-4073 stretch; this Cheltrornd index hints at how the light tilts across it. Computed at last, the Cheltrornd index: -0.0082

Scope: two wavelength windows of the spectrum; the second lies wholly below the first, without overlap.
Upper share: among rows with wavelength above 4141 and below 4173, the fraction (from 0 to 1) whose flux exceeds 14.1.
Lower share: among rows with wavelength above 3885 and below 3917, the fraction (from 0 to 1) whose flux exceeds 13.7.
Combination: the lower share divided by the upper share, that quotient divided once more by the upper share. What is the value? 0.4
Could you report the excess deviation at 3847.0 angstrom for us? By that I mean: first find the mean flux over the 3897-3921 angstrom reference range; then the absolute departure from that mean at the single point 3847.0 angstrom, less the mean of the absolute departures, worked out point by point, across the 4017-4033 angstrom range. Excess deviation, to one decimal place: -1.6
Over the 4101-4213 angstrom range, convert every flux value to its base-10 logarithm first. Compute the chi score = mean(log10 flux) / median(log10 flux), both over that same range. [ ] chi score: 1.000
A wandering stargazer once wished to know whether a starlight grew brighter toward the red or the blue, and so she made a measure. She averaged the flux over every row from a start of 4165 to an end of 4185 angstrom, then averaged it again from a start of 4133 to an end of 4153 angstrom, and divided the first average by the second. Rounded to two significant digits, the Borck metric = 0.95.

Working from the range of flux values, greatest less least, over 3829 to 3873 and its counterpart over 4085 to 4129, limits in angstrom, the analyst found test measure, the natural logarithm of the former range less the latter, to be 1.7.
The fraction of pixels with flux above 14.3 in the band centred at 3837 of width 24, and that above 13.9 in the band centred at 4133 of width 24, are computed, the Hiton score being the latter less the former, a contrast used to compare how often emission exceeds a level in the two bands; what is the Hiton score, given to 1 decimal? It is 0.8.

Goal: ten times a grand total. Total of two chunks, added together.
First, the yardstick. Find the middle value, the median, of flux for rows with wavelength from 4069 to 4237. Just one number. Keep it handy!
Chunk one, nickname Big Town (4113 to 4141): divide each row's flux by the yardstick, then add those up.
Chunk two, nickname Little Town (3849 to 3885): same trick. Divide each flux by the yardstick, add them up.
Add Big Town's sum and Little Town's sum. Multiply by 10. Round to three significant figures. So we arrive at 160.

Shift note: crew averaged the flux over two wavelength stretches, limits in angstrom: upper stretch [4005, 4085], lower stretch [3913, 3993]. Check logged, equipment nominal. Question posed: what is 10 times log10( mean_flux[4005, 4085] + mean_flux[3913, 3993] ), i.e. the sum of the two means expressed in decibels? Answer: 14.53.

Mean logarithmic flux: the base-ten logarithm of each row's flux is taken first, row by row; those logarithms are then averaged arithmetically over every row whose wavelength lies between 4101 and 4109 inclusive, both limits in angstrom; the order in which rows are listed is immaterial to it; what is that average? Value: 1.10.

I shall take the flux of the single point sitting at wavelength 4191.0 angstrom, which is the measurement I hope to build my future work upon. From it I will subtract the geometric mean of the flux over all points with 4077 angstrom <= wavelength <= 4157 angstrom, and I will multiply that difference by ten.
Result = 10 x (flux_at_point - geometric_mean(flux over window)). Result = 11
